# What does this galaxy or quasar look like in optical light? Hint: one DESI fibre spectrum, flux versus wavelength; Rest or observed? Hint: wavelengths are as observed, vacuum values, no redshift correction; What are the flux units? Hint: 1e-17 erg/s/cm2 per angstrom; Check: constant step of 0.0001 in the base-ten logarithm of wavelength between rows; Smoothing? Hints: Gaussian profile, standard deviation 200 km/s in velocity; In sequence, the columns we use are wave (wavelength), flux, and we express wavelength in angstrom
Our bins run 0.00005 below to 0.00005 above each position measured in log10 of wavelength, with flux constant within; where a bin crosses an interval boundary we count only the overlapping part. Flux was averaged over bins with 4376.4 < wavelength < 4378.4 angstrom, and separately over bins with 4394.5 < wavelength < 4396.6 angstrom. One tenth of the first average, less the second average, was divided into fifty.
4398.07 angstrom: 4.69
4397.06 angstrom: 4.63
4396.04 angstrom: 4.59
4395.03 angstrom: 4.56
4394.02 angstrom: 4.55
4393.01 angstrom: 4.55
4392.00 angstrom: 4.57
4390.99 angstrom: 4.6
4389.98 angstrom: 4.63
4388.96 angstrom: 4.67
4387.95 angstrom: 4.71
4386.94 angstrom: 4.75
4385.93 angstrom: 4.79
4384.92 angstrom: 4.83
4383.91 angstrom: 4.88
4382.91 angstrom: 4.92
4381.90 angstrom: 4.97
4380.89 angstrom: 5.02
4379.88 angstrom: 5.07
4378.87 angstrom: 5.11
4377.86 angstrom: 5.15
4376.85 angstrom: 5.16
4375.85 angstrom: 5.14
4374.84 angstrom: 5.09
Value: -12.3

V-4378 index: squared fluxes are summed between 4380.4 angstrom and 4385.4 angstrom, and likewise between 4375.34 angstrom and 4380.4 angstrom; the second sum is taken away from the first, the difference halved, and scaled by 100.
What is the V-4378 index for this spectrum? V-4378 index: -507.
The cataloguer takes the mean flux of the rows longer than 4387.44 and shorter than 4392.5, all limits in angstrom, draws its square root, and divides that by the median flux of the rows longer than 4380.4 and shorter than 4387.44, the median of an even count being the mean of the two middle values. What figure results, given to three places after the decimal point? 0.441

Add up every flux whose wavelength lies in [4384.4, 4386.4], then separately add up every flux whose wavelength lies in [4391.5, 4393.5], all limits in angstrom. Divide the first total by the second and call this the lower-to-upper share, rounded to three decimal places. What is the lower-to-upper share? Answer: 1.055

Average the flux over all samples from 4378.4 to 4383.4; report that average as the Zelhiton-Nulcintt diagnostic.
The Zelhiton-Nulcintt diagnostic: 5.0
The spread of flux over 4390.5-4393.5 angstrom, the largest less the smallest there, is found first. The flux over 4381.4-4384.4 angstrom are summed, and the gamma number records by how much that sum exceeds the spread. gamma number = 14.72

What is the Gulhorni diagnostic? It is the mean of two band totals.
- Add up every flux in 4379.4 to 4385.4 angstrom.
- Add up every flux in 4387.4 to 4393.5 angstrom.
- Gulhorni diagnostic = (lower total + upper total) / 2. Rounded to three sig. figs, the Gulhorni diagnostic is 28.7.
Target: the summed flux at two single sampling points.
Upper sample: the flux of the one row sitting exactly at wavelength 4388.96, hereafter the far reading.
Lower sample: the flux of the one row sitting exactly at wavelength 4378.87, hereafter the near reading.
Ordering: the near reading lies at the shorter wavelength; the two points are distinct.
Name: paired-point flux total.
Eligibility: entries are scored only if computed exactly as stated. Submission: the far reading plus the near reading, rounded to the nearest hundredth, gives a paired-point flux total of 9.78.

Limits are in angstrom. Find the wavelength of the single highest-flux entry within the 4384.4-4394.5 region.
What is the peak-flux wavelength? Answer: 4384.92 angstrom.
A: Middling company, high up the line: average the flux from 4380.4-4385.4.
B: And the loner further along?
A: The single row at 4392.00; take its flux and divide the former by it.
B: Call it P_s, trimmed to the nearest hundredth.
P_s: 1.08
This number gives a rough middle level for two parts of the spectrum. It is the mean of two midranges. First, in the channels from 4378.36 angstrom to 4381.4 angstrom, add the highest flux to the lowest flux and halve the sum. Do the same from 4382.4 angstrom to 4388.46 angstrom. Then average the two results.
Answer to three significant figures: 4.94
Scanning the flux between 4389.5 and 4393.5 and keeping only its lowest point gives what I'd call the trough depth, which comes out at 4.55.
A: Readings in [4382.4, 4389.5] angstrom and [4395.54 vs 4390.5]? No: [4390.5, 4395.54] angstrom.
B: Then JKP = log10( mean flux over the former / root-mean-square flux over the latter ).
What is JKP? 0.021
